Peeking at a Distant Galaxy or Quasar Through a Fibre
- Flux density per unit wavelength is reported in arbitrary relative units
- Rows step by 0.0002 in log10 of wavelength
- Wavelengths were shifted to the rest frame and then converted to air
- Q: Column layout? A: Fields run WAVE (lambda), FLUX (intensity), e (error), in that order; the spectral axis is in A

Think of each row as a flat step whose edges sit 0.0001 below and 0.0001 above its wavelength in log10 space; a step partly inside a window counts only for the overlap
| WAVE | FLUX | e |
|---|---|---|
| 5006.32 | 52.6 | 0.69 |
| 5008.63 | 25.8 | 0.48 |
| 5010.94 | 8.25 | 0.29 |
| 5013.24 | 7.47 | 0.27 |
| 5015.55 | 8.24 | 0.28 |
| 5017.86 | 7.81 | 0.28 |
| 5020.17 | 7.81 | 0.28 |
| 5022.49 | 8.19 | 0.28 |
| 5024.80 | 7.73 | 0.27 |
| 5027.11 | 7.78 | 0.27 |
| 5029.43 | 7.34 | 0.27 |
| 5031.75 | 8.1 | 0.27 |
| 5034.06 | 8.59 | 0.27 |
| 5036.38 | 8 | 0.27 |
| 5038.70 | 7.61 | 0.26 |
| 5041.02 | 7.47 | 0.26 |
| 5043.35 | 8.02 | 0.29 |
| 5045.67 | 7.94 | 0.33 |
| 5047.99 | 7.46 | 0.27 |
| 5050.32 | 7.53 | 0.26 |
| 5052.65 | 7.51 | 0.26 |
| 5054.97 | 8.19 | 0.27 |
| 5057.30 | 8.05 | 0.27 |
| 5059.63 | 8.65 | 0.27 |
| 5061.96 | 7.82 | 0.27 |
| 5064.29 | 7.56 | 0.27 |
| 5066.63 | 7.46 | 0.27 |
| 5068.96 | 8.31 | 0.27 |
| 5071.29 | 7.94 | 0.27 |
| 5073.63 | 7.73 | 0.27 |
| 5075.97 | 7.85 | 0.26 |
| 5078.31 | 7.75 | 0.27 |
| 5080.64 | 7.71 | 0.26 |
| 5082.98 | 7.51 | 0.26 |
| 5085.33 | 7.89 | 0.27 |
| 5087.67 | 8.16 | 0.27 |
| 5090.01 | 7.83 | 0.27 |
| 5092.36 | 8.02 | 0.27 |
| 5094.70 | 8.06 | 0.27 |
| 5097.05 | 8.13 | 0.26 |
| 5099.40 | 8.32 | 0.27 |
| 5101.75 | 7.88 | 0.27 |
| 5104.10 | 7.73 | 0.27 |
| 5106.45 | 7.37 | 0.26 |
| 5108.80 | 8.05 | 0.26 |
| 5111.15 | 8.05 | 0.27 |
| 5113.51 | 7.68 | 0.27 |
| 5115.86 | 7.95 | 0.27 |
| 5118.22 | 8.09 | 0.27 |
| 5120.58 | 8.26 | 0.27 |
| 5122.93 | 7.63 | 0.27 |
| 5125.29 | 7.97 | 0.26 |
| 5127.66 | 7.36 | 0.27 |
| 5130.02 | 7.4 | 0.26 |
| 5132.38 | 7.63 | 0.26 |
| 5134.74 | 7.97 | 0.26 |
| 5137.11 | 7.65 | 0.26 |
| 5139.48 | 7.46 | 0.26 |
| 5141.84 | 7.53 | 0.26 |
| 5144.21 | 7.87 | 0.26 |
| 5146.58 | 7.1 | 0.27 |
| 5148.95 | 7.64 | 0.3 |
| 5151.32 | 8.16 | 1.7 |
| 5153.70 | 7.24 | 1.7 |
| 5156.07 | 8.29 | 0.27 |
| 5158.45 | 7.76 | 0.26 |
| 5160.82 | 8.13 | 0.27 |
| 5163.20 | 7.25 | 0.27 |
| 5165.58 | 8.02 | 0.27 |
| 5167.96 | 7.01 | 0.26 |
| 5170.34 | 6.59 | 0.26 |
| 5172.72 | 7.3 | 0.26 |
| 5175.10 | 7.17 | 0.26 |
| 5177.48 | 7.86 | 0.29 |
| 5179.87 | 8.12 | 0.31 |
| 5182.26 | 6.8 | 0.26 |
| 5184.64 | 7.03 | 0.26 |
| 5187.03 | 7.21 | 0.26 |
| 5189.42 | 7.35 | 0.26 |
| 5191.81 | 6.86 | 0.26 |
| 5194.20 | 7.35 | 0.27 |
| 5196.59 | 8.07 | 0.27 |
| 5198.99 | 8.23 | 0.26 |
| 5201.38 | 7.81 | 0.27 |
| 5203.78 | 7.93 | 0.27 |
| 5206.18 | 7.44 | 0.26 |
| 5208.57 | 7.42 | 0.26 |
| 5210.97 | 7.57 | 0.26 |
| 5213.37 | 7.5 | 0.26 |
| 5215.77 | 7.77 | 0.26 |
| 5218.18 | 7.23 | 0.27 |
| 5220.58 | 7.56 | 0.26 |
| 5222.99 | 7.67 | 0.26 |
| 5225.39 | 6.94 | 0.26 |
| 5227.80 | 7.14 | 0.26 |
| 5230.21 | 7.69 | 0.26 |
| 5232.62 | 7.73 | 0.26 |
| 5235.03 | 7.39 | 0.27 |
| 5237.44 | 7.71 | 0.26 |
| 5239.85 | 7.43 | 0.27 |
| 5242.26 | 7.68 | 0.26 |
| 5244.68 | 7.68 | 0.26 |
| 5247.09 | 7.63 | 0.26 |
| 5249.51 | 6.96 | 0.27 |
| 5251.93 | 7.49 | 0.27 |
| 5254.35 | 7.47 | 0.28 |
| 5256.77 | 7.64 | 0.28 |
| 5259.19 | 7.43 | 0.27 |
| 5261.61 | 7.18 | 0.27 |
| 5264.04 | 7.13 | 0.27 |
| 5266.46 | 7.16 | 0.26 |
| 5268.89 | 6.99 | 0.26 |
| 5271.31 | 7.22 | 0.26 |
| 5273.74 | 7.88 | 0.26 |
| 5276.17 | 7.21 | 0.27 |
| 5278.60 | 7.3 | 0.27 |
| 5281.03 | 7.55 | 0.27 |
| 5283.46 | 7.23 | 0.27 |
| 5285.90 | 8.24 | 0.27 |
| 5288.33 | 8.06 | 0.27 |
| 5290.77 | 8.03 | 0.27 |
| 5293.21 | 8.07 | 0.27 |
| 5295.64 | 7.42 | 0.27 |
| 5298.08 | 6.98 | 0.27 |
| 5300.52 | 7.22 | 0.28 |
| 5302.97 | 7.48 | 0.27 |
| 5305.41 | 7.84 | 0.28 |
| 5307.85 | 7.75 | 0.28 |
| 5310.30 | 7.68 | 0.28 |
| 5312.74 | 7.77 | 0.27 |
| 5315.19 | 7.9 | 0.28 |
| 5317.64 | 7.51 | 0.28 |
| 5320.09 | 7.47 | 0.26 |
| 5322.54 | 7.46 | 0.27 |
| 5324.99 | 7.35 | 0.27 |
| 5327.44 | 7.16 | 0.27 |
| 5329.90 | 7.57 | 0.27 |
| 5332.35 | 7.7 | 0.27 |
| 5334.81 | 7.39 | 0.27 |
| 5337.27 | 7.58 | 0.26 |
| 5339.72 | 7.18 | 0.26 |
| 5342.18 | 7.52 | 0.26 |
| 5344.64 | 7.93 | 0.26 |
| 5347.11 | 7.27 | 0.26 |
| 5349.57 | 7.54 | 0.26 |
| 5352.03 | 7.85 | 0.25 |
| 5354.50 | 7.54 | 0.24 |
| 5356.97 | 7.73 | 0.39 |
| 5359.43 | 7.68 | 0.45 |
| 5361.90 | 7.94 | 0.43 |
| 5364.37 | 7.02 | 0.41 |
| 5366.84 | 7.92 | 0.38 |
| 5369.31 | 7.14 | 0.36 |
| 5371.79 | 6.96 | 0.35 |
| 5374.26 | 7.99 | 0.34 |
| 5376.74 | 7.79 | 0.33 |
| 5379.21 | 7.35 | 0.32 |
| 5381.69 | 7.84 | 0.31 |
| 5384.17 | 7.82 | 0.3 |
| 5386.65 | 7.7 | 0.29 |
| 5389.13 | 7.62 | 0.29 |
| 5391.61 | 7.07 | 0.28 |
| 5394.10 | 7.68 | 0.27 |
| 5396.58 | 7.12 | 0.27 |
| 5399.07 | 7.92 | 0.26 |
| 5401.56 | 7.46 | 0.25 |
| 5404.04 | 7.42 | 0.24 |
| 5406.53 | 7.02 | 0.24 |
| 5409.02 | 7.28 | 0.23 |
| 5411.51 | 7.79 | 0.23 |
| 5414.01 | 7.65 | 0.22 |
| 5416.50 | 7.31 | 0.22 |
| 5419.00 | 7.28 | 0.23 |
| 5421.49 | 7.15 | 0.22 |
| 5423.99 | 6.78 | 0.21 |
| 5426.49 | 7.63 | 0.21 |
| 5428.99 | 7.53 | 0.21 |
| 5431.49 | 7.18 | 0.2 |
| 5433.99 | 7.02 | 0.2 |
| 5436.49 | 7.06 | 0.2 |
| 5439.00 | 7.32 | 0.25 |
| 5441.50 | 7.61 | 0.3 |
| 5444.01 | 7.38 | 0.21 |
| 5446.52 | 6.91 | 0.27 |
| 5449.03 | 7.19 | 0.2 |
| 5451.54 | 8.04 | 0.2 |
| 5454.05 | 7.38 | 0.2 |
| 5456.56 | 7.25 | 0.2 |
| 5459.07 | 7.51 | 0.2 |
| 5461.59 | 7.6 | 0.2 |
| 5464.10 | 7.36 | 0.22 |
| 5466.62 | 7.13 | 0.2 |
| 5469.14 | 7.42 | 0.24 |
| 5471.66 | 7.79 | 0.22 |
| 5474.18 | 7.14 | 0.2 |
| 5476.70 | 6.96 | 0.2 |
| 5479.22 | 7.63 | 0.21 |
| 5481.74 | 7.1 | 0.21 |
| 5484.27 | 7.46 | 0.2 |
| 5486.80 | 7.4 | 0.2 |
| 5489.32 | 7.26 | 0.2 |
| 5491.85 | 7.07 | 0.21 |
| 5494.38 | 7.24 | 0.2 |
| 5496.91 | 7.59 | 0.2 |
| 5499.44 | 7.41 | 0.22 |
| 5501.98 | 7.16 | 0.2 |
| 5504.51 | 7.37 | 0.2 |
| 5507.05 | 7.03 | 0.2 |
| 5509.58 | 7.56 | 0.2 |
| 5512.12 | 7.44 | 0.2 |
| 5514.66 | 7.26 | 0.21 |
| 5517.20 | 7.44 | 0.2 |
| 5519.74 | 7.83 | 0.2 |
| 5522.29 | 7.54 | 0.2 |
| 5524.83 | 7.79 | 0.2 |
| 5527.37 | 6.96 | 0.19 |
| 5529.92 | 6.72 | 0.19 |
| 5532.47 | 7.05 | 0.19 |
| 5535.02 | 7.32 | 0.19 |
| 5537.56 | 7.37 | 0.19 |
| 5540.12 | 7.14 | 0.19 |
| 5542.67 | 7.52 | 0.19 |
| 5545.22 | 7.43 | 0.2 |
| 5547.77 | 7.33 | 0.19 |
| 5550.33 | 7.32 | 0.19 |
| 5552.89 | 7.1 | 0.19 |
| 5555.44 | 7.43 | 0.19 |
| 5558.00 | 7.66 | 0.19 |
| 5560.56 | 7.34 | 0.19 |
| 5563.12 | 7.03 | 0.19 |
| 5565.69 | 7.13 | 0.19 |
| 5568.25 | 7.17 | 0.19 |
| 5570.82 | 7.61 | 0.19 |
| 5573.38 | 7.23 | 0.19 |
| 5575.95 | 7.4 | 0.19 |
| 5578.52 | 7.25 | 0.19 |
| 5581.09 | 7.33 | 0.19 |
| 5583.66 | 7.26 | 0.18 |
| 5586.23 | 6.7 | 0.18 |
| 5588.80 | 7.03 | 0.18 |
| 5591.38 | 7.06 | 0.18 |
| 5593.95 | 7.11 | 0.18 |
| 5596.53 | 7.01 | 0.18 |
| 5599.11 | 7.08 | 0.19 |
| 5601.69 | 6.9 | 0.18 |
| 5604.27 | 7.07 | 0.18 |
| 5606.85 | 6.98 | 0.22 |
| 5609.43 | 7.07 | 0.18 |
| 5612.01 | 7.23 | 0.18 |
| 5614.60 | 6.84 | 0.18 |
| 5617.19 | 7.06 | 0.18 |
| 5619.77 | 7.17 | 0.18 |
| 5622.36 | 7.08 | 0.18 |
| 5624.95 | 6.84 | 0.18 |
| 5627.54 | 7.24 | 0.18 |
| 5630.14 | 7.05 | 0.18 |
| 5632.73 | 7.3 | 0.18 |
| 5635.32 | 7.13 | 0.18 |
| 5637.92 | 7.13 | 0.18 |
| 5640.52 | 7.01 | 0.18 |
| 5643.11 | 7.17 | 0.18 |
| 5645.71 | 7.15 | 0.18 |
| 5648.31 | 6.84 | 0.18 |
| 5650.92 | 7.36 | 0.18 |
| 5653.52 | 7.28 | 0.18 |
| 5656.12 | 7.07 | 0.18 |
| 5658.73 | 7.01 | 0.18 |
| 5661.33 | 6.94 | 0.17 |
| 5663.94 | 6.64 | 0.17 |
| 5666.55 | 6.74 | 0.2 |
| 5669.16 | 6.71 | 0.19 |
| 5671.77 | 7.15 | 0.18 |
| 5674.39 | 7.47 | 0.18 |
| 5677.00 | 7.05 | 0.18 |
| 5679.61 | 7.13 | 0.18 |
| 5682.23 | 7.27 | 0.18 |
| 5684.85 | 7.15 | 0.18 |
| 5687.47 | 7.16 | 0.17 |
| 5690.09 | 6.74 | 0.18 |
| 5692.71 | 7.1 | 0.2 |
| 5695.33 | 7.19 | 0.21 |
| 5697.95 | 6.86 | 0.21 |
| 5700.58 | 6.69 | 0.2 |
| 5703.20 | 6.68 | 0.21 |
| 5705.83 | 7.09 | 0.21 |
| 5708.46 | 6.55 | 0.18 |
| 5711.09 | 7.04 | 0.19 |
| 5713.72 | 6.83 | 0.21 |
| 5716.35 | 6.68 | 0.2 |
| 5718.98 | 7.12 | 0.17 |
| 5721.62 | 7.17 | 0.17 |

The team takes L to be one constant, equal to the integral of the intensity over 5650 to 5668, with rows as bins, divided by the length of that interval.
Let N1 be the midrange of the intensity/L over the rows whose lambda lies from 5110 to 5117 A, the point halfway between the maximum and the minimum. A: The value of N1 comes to 1.12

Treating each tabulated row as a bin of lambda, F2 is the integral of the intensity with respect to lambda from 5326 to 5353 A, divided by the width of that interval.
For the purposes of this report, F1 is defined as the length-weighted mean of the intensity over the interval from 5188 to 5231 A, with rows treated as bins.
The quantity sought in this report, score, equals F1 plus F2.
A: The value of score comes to 15.04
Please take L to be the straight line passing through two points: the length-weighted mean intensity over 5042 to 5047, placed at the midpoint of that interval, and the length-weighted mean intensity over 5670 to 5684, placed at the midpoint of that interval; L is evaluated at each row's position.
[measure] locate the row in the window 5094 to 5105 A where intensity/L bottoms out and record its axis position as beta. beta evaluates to 5104.10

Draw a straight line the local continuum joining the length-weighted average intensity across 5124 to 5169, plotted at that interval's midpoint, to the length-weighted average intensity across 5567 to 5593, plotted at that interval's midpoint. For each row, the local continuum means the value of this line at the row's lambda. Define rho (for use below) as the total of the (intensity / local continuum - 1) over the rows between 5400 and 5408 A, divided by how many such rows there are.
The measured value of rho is -0.012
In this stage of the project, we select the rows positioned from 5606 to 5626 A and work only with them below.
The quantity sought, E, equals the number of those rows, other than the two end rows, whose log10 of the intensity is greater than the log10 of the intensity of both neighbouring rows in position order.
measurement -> 2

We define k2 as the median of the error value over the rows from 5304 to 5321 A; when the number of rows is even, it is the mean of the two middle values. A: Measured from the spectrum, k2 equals 0.28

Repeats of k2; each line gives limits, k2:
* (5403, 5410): 0.24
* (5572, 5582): 0.19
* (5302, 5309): 0.28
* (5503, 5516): 0.20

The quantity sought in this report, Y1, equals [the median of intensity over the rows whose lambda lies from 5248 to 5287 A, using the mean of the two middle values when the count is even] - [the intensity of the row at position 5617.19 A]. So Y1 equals 0.2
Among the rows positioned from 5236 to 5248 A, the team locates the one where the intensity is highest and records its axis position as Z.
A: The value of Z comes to 5237.44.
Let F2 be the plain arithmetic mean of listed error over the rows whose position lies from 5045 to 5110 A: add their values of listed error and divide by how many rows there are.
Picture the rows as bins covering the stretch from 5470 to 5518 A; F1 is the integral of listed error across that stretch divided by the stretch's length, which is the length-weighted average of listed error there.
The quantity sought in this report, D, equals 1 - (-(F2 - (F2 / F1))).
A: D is 0.0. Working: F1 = 0.20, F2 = 0.27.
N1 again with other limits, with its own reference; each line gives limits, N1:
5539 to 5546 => 1.05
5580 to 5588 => 1.00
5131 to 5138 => 1.11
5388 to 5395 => 1.05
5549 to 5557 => 1.04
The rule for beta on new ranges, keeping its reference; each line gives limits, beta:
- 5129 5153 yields 5146.58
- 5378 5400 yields 5391.61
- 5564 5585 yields 5565.69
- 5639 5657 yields 5648.31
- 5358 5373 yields 5371.79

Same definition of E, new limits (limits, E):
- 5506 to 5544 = 4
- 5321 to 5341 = 2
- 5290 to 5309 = 2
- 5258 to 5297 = 5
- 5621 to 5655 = 4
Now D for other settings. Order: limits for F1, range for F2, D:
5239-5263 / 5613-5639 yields 0.5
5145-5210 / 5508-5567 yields 0.7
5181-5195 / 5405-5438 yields 0.4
